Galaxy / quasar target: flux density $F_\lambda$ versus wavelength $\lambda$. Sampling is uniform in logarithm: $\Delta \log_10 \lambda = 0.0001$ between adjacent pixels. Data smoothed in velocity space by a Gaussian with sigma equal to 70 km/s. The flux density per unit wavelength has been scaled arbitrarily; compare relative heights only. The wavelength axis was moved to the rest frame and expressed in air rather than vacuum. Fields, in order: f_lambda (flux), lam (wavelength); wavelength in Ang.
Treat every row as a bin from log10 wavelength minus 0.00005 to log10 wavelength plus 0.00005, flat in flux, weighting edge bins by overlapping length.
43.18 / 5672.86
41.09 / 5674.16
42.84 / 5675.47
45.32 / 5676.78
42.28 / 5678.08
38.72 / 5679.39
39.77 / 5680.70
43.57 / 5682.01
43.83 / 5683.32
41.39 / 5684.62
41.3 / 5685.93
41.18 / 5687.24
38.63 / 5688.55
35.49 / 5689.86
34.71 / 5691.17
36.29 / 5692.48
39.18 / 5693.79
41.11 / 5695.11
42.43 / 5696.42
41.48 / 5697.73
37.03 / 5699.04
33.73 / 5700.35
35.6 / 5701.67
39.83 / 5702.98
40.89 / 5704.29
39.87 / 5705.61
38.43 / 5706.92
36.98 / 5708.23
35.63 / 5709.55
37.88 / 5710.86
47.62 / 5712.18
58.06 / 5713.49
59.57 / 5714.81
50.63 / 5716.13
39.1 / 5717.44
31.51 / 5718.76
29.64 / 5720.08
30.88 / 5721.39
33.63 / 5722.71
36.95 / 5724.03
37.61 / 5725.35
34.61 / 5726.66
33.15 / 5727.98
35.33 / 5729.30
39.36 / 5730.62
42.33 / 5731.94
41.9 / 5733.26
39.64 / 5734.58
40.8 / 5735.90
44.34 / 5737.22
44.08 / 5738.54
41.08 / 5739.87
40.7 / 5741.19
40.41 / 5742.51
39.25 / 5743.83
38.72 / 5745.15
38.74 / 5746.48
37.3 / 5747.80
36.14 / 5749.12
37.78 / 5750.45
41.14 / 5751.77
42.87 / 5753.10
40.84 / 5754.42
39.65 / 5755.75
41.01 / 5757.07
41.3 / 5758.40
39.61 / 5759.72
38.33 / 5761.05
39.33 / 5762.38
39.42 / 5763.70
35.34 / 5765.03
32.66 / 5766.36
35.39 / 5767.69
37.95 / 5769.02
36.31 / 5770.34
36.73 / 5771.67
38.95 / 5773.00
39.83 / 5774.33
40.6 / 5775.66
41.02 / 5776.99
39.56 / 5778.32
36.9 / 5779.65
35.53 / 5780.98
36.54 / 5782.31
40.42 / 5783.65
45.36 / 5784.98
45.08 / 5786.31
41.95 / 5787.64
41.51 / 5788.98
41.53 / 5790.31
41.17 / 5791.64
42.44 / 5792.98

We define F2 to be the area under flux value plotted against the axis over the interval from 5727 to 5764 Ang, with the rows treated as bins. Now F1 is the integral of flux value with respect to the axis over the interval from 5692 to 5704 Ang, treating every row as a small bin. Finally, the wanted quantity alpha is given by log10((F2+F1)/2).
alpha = 2.99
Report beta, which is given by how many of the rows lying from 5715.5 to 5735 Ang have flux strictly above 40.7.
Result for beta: 3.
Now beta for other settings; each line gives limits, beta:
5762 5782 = 1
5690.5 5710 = 4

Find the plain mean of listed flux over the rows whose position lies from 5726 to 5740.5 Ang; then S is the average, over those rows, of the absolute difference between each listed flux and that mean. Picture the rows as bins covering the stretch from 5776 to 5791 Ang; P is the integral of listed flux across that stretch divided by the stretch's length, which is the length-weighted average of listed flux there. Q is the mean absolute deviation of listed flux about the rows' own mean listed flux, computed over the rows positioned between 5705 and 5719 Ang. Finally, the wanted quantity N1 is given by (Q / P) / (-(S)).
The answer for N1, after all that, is -0.065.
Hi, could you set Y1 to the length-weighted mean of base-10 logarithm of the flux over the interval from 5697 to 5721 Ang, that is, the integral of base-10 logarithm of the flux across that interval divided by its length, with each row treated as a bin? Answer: 1.602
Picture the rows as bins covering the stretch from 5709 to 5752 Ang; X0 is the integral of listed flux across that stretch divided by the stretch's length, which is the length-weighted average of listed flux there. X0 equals 39.9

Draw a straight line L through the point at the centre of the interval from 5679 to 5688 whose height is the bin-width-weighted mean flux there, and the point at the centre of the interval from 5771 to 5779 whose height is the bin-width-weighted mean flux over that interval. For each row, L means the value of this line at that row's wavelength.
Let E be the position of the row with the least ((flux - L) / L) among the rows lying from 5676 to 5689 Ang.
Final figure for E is 5679.39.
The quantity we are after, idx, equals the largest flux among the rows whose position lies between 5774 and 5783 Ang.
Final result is 41.02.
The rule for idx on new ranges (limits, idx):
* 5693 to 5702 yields 42.43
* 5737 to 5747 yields 44.34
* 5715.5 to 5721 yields 50.63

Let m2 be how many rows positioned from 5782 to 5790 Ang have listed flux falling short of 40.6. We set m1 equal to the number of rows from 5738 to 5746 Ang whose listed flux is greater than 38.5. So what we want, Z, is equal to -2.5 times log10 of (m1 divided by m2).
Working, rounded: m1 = 6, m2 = 2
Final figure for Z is -1.2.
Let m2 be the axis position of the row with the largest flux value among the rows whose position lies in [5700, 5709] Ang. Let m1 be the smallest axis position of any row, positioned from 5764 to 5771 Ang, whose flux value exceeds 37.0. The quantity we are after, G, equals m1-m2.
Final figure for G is 64.7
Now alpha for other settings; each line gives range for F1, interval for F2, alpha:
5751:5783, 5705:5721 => 2.98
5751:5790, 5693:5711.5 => 3.05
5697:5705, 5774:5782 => 2.49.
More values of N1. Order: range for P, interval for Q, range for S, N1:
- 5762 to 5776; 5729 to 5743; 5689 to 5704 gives -0.017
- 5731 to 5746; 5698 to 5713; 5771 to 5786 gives -0.030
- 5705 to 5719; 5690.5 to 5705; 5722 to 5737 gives -0.022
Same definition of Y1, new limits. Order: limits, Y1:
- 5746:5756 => 1.594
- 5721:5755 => 1.588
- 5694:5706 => 1.590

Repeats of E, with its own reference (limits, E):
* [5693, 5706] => 5700.35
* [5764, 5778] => 5766.36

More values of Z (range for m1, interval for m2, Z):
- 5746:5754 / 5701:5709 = 0.6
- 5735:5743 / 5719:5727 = 0.0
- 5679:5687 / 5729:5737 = -0.8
